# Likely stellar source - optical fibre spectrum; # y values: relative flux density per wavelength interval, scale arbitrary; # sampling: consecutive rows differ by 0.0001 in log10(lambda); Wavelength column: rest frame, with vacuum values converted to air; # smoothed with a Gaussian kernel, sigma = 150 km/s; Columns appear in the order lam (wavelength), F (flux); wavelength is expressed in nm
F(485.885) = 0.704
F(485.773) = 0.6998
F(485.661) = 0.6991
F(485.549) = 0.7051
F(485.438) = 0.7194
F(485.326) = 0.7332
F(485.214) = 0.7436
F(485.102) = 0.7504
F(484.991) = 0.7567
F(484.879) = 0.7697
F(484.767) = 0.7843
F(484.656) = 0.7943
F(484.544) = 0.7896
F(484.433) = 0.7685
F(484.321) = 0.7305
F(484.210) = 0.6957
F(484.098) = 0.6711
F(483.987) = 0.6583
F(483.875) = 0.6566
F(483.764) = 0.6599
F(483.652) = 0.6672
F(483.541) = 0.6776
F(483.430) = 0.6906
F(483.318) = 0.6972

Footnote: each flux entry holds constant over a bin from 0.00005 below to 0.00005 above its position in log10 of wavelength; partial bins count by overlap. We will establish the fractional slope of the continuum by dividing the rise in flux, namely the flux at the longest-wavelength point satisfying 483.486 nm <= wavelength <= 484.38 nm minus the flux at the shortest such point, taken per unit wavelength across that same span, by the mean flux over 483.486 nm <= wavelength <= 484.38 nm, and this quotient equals 0.10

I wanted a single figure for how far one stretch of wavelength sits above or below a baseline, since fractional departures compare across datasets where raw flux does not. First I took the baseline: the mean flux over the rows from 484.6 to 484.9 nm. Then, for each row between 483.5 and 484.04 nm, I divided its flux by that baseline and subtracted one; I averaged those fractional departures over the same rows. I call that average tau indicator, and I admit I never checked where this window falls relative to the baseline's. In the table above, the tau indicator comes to -0.15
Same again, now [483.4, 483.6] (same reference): -0.13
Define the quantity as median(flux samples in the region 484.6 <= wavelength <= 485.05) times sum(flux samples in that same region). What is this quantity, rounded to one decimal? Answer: 2.4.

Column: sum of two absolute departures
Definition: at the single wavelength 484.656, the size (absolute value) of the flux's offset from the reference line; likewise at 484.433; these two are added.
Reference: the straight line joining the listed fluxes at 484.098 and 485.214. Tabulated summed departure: 0.16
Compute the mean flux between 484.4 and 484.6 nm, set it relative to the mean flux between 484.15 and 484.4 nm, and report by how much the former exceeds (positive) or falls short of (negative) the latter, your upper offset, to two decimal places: 0.07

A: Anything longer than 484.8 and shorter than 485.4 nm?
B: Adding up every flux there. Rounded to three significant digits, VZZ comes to 3.75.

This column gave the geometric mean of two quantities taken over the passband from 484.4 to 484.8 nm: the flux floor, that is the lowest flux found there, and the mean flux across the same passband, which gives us 0.78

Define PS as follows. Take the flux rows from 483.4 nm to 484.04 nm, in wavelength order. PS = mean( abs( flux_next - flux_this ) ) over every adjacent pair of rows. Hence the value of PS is 0.007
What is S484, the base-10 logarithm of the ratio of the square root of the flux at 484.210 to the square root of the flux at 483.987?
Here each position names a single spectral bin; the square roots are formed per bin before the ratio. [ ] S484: 0.012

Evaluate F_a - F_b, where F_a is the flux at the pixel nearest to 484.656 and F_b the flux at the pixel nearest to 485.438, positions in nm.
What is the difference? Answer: 0.075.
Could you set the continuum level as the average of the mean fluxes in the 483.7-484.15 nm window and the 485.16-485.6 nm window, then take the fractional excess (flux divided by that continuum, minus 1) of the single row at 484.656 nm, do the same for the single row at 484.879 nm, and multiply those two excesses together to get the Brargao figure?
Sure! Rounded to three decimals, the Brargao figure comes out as 0.016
